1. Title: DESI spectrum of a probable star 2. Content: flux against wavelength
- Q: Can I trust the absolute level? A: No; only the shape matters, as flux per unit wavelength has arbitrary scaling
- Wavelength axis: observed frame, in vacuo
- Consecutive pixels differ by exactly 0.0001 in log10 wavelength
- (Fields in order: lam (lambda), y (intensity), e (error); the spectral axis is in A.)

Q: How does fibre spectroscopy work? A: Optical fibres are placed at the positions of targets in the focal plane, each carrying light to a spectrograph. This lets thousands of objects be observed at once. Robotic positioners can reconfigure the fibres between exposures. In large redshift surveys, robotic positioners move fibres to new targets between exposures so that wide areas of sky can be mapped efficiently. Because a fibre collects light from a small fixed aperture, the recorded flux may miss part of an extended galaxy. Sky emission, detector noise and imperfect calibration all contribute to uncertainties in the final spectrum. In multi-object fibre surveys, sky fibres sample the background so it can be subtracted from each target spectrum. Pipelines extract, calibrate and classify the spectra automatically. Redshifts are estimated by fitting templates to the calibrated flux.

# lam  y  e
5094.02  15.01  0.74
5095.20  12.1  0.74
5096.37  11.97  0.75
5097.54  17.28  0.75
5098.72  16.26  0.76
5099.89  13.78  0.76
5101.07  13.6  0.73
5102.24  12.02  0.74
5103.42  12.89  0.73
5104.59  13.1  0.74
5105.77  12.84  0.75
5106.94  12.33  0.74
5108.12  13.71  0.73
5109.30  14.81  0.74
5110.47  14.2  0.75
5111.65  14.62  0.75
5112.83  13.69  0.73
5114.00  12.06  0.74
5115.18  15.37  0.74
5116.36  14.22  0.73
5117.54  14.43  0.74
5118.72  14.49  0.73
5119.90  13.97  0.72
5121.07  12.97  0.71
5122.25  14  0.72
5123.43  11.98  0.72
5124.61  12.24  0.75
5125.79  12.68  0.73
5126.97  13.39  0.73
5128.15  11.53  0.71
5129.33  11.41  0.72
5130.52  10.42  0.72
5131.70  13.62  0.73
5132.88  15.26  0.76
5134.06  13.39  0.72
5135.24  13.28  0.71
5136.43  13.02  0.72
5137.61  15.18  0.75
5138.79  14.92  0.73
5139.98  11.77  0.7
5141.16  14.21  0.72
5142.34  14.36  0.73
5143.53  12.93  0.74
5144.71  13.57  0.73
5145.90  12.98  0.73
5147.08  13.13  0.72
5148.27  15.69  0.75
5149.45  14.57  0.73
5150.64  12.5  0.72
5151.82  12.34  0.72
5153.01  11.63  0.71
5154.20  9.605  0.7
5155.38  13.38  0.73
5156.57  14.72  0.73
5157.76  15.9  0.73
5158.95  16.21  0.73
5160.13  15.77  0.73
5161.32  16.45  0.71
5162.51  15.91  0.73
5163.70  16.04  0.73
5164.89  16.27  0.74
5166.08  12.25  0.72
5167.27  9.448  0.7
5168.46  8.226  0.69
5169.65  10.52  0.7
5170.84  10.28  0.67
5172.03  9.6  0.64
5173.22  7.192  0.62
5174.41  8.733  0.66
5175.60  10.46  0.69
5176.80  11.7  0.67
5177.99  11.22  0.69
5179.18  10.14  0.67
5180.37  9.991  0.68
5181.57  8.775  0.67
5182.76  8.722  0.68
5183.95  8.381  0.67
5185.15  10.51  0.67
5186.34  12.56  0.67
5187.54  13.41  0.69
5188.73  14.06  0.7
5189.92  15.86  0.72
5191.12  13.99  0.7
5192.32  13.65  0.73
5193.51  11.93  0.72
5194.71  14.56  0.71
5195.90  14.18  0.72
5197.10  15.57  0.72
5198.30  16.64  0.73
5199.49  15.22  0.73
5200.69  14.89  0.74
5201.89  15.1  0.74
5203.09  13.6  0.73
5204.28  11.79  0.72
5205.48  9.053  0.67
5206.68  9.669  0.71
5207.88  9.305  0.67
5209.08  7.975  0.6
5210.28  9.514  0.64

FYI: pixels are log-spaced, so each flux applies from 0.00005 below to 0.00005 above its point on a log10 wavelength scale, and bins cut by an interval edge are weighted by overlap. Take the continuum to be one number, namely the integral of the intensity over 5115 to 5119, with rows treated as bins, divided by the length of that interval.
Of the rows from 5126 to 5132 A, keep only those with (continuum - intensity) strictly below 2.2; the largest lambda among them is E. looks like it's 5131.70 A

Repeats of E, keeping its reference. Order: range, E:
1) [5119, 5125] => 5122.25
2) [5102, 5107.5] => 5105.77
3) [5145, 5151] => 5150.64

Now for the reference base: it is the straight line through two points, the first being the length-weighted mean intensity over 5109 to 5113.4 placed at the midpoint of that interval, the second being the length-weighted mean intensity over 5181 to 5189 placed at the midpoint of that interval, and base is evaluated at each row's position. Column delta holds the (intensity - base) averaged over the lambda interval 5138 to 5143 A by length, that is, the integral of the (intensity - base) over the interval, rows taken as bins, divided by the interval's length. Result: 0.9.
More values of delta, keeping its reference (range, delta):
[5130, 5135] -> -0.1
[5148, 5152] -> 1.3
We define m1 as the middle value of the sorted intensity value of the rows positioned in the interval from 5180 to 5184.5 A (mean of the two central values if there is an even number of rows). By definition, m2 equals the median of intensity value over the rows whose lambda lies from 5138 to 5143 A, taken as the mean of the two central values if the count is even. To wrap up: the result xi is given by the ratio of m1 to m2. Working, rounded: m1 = 8.7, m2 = 14.3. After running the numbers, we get 0.6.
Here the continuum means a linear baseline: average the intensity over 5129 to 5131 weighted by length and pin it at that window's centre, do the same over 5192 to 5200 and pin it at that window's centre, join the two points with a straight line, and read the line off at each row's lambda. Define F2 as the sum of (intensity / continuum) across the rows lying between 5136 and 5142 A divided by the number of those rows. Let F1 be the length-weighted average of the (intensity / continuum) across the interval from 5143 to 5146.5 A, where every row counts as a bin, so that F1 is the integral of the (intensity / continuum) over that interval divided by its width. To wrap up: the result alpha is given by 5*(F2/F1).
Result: 5.40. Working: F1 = 1.13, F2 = 1.22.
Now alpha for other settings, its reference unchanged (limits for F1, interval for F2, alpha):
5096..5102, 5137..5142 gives 3.85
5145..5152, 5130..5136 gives 5.23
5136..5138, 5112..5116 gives 5.50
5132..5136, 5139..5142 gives 4.51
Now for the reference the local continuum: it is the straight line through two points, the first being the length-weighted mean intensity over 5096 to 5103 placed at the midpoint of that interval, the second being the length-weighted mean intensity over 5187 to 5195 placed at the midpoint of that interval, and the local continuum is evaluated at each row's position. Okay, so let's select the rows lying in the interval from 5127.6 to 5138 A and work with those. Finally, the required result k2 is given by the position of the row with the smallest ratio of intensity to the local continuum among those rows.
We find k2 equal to 5130.52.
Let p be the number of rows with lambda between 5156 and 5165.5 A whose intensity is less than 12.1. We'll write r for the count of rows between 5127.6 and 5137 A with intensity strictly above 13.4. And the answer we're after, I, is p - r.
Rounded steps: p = 0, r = 2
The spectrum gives -2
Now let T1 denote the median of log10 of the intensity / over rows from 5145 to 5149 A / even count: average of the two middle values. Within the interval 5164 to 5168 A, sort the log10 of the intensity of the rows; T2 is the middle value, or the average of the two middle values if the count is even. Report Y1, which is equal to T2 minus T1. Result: -0.03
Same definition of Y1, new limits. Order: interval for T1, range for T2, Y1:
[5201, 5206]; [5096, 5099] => 0.11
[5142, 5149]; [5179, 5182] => -0.13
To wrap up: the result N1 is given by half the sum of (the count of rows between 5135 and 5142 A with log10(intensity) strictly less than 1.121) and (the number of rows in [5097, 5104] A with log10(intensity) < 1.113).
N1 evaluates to 2.00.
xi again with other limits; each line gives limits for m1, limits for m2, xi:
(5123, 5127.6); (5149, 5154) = 1.0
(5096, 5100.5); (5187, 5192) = 1.1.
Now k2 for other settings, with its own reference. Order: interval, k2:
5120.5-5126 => 5123.43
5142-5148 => 5143.53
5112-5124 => 5123.43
